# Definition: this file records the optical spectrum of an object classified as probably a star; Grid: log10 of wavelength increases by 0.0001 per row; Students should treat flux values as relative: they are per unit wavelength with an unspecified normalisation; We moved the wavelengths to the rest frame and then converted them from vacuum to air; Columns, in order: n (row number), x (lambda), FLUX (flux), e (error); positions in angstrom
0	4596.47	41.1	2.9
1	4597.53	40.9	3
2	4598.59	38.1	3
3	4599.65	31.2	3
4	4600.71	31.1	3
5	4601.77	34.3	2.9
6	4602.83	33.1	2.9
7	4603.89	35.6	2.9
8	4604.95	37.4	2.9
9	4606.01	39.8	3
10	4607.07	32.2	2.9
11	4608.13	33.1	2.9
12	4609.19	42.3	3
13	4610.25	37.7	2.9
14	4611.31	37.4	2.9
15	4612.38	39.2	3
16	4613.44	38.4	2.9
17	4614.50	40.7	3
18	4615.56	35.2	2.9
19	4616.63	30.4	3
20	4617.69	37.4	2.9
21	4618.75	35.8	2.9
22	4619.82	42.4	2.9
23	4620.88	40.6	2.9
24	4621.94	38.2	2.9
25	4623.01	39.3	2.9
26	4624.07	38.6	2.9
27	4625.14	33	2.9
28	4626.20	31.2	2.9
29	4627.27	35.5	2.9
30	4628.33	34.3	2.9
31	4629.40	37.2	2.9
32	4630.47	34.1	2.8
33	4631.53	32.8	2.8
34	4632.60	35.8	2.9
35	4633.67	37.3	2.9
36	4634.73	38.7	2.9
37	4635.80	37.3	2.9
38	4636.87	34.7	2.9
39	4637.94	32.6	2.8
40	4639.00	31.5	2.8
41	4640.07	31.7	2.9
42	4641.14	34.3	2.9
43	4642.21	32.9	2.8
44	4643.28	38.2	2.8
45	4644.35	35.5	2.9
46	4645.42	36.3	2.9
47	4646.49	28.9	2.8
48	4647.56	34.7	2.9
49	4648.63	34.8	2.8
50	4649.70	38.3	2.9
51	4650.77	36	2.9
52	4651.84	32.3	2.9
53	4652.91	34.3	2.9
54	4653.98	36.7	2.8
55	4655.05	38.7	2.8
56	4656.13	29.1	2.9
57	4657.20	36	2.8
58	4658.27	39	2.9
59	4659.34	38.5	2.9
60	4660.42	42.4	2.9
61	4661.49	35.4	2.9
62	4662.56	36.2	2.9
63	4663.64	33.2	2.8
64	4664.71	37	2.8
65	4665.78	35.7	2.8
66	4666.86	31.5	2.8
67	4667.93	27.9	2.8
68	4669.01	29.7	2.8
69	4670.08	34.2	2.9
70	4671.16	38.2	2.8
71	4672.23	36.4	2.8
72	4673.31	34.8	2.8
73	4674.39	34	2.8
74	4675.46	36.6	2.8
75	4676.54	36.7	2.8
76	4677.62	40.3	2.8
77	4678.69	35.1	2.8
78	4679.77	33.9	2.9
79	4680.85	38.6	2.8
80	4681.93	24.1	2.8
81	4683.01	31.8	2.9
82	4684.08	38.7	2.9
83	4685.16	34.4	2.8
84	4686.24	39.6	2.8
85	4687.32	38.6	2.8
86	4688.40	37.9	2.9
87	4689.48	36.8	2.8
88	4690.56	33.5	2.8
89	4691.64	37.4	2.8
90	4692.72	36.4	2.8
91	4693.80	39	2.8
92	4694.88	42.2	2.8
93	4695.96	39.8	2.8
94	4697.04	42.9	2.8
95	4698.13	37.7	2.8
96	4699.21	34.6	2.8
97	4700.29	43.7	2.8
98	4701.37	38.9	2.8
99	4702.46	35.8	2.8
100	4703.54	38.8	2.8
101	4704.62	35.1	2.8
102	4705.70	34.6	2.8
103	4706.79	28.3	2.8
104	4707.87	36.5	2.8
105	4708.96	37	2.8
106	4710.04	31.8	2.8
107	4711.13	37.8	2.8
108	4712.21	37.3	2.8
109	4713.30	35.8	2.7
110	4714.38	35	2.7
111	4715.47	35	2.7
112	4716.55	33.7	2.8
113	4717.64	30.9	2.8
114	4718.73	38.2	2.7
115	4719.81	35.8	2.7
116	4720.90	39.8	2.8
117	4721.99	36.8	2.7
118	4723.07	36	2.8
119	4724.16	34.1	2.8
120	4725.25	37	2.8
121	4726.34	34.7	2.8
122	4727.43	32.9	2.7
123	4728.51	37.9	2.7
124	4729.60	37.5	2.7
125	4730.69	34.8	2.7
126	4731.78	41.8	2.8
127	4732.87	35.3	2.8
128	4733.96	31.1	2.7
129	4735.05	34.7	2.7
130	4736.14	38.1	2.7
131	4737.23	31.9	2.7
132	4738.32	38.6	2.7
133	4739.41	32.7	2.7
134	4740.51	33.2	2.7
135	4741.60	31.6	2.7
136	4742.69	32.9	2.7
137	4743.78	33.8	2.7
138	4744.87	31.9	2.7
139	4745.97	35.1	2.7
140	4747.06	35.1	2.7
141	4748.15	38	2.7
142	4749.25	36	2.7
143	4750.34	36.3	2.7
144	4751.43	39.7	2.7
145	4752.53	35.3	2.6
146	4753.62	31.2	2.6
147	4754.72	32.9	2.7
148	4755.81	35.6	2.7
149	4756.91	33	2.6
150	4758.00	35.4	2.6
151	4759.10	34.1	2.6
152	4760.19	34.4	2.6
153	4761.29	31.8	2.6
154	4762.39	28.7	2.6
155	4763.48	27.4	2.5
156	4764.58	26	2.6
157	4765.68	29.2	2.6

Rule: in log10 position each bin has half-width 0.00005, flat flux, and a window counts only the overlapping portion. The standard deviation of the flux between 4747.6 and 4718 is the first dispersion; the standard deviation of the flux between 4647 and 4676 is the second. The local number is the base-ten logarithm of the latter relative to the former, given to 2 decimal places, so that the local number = 0.08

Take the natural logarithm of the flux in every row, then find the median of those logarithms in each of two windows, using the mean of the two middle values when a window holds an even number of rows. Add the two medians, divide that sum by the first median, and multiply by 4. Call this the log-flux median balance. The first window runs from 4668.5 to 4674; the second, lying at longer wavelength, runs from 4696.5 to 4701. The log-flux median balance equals 8.16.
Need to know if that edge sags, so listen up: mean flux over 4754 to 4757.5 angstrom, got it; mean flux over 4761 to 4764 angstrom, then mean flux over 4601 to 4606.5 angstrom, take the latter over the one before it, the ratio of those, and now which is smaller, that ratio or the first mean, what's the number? 1.23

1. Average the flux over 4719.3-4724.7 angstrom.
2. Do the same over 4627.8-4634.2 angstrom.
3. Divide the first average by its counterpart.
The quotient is 1.04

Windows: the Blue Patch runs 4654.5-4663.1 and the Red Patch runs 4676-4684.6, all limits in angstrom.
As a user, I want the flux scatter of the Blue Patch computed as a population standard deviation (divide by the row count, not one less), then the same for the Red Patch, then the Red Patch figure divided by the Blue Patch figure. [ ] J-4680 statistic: 1.3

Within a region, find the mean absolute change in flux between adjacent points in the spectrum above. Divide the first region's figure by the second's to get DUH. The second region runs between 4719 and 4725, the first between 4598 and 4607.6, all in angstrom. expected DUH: 1.32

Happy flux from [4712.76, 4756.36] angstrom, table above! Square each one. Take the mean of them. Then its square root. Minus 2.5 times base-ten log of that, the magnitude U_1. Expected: -3.87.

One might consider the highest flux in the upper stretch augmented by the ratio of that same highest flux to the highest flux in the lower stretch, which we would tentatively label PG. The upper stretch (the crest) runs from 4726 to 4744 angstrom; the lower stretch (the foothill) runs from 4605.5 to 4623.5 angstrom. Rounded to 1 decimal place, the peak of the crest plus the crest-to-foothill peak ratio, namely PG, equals 42.8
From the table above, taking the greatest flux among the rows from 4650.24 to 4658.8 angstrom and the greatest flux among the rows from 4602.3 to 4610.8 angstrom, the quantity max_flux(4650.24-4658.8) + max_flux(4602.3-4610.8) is 81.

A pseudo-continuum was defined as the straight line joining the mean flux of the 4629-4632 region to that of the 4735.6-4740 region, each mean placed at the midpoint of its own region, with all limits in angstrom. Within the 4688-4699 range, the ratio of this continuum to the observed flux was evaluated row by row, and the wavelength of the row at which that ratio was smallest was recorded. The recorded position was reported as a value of 4697.04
